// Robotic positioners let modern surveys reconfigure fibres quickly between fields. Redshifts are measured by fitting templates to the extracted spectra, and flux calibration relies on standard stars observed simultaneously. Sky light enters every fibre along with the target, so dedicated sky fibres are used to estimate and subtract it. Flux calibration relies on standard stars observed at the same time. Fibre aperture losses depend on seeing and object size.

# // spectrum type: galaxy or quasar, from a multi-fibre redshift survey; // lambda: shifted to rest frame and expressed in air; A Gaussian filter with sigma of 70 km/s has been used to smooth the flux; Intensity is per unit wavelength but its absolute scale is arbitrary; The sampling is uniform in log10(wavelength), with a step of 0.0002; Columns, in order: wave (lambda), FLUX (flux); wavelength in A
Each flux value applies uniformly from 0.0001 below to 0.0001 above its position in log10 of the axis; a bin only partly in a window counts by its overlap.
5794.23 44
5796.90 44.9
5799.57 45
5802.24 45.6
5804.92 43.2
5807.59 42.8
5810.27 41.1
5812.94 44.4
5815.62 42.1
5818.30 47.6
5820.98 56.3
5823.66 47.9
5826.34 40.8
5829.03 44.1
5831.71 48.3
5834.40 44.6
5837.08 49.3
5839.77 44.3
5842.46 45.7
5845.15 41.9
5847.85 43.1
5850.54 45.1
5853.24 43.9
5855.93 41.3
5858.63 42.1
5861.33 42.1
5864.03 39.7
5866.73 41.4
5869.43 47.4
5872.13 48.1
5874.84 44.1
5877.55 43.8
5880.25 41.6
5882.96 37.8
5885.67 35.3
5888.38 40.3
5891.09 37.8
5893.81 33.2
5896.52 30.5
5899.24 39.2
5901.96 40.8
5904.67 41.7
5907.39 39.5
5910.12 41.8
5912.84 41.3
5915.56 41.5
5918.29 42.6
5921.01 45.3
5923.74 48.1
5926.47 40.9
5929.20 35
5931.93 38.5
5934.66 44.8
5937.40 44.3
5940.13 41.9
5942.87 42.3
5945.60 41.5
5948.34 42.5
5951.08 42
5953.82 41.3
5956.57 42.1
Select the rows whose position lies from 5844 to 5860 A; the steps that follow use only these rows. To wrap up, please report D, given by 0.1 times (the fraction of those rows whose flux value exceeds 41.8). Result 0.08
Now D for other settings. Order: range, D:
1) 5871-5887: 0.05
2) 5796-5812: 0.08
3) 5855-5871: 0.05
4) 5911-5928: 0.05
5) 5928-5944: 0.07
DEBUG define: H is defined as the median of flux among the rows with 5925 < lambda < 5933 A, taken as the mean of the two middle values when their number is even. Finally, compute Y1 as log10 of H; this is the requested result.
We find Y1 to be 1.59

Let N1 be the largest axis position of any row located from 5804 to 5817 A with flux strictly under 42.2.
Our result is 5815.62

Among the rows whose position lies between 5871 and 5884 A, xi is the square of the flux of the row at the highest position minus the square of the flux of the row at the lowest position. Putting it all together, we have -885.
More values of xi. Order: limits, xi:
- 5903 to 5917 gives -17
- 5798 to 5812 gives -336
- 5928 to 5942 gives 531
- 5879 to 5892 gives -302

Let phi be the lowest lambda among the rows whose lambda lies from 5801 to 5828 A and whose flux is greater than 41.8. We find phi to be 5802.24 A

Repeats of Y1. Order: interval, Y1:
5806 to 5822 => 1.64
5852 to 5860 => 1.62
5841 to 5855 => 1.64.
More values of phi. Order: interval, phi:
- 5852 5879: 5853.24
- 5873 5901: 5874.84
